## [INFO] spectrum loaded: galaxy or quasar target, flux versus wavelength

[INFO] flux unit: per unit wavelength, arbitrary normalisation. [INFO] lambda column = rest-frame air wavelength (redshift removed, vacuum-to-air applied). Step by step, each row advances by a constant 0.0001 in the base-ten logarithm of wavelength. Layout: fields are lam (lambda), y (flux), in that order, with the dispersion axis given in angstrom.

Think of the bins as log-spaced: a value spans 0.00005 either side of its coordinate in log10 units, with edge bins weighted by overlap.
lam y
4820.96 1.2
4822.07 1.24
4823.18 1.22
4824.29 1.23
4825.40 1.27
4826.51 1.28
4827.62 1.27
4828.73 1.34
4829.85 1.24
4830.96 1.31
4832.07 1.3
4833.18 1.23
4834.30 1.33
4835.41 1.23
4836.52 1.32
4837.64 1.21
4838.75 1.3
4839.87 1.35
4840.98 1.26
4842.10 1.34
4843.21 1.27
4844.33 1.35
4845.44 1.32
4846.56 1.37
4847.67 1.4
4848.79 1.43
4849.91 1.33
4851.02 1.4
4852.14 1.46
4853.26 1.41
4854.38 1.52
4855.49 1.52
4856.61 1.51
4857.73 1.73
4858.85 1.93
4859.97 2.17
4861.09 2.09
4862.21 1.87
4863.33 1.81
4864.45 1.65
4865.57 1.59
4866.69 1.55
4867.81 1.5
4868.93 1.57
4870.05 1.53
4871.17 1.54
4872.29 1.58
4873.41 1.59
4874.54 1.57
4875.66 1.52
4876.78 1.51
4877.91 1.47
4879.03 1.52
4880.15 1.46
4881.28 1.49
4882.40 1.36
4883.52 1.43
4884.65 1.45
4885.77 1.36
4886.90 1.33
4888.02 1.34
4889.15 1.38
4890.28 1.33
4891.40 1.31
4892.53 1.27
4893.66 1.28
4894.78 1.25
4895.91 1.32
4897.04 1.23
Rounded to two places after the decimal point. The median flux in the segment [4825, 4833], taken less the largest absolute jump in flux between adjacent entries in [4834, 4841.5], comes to 1.17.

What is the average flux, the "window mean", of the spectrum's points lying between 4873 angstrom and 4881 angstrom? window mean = 1.52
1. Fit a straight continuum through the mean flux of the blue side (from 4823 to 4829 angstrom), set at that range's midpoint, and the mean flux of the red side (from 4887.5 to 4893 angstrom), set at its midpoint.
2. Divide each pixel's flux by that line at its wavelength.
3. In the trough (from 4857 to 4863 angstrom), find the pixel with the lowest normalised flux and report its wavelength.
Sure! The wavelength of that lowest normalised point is 4857.73 angstrom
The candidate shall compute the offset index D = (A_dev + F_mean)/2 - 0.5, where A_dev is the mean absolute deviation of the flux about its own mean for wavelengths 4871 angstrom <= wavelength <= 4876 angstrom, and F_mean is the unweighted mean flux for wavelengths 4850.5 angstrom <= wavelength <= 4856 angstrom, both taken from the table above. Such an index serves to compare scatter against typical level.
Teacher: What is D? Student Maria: 0.24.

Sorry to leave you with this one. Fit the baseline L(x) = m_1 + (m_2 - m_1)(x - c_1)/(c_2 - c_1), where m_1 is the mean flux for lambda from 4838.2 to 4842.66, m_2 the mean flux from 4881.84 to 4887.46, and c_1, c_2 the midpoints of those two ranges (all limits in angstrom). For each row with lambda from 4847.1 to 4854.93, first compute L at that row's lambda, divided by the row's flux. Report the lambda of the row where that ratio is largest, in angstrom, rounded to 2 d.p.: 4849.91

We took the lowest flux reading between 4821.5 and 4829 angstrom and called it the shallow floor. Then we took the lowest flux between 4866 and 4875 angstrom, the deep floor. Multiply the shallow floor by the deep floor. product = 1.83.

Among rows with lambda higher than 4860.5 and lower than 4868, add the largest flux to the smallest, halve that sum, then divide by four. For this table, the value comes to 0.45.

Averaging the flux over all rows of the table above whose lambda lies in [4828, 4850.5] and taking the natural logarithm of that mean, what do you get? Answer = 0.27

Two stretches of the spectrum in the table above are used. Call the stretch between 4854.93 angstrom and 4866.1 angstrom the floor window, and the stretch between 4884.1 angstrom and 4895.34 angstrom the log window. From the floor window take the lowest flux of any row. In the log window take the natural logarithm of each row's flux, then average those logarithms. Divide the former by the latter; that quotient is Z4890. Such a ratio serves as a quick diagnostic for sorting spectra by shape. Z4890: 5.3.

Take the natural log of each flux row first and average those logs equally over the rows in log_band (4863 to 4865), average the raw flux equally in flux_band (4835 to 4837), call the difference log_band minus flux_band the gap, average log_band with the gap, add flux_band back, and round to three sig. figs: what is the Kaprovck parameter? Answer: 1.18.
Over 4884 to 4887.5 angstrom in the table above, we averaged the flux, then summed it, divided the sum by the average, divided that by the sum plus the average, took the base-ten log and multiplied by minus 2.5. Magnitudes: 0.66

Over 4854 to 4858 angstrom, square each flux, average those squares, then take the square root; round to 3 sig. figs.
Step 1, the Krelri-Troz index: 1.57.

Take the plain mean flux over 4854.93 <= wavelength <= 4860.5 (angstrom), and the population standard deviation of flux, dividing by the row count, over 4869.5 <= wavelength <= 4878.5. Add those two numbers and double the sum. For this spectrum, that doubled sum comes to 3.62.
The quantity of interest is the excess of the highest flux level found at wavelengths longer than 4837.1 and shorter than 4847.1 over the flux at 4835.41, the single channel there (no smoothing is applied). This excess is 0.14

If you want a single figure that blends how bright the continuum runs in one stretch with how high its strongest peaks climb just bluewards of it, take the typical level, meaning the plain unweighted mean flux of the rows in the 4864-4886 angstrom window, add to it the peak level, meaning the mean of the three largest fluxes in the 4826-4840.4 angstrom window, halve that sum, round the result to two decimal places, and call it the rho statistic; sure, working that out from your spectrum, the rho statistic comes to 1.43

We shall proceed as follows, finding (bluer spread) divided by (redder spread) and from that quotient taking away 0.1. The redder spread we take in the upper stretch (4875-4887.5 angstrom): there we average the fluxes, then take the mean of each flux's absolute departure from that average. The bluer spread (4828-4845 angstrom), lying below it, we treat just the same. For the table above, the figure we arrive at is 1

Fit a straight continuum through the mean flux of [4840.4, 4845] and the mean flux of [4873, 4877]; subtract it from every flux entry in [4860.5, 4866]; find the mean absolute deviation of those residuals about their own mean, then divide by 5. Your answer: 0.031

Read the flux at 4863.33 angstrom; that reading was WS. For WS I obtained 1.81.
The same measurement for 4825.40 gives 1.27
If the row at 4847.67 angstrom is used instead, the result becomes 1.4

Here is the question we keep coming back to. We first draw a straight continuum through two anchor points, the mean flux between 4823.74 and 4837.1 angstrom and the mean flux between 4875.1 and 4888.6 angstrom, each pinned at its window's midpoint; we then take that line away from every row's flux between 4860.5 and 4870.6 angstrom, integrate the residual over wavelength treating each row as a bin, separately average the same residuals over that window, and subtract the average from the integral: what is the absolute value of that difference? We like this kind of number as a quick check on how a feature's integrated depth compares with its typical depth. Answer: 2.7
